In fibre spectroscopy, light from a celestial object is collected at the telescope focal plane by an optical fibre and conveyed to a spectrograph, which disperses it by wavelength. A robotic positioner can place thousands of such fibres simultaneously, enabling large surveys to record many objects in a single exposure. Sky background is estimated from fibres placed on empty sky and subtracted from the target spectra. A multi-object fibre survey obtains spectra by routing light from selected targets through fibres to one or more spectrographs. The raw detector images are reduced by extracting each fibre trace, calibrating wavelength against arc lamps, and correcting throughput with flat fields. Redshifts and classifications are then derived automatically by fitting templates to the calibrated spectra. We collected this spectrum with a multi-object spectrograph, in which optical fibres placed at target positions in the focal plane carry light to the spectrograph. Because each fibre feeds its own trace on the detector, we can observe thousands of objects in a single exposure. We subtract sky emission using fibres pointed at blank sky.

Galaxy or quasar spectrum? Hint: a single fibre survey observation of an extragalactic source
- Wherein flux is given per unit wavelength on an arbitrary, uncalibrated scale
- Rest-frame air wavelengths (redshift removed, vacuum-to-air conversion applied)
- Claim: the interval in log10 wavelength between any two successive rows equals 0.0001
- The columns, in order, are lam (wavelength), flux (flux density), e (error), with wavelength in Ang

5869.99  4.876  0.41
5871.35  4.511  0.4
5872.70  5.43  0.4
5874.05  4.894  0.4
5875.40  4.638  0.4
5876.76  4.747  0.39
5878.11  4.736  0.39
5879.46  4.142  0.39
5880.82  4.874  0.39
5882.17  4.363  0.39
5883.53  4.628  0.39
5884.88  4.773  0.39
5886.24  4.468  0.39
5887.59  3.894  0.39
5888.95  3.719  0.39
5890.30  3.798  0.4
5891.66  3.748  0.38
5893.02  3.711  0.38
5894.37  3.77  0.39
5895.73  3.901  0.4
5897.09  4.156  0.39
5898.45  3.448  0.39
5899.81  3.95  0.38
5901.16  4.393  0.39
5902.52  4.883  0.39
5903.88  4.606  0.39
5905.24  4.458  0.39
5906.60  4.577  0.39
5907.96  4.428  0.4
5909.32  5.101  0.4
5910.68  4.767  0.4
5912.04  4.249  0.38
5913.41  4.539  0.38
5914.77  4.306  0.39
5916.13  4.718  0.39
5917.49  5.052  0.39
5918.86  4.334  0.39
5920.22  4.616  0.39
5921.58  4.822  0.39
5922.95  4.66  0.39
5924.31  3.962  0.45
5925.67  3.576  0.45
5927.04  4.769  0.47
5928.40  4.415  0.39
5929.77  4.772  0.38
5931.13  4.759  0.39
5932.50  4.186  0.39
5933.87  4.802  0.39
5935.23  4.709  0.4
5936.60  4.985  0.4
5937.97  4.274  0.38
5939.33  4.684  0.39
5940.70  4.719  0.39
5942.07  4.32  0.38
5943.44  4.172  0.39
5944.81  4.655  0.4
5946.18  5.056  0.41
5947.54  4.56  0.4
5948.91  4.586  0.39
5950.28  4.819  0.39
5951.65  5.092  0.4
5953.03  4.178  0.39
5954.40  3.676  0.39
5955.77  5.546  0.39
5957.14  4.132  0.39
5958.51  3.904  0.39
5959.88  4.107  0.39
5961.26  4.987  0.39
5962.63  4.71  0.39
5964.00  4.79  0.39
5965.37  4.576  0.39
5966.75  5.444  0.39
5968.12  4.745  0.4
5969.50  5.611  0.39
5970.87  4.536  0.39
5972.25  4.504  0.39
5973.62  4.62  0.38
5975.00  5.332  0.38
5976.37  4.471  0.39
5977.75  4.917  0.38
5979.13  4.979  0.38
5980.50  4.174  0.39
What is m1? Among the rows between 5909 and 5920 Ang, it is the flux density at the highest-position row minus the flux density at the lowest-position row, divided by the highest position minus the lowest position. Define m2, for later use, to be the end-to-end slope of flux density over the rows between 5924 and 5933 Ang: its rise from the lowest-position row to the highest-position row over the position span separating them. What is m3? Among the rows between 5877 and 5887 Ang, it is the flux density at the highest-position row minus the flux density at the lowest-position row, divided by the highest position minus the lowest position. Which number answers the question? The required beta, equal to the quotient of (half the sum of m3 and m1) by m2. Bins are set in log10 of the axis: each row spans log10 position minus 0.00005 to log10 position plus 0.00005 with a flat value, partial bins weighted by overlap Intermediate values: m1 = -0.08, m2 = 0.03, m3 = -0.033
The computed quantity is -2.1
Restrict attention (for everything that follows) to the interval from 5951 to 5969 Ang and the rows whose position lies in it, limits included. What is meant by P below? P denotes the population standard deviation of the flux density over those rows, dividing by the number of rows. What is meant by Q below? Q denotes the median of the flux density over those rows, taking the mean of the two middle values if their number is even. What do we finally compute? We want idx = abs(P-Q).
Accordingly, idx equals 4.15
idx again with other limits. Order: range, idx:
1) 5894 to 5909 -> 3.99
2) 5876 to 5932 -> 4.03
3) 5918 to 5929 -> 4.11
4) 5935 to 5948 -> 4.39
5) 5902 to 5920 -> 4.31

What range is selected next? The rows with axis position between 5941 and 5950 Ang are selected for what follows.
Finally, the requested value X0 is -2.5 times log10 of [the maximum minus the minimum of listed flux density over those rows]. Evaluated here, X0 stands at 0.1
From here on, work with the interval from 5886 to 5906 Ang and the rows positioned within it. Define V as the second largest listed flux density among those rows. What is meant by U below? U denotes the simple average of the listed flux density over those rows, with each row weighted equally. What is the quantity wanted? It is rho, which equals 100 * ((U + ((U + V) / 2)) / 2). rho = 420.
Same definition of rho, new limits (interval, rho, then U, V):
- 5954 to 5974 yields 488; 4.66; 5.546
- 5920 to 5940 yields 461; 4.53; 4.822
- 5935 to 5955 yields 469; 4.57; 5.056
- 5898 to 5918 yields 464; 4.50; 5.052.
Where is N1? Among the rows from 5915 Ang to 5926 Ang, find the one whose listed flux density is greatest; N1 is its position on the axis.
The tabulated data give 5917.49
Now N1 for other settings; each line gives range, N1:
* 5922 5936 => 5933.87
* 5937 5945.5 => 5940.70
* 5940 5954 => 5951.65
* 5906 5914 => 5909.32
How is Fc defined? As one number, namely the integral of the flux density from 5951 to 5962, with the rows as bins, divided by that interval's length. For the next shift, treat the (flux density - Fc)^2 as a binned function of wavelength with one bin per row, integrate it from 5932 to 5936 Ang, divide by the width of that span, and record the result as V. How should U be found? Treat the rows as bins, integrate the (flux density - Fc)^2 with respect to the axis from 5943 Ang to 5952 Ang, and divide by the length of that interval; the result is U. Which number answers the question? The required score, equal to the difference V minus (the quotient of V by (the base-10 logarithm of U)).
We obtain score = 0.2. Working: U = 0.145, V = 0.09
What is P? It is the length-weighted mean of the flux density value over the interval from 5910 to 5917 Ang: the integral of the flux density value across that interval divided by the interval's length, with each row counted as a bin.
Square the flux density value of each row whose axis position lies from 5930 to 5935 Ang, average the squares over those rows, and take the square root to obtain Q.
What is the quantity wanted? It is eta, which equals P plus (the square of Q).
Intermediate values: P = 4.53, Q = 4.6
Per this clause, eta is 26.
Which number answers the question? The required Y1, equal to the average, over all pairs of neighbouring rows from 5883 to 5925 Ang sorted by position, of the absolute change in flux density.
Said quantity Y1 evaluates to 0.32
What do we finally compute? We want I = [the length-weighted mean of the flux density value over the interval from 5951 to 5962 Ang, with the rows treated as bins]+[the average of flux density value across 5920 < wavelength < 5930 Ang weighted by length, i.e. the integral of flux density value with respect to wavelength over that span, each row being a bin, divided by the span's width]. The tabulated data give 8.9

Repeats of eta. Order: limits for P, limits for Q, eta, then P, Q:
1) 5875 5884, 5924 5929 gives 22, 4.58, 4.2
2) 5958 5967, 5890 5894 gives 19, 4.62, 3.8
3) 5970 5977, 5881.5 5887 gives 26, 4.72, 4.6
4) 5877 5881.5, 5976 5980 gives 28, 4.60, 4.8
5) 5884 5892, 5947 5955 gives 24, 4.10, 4.5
